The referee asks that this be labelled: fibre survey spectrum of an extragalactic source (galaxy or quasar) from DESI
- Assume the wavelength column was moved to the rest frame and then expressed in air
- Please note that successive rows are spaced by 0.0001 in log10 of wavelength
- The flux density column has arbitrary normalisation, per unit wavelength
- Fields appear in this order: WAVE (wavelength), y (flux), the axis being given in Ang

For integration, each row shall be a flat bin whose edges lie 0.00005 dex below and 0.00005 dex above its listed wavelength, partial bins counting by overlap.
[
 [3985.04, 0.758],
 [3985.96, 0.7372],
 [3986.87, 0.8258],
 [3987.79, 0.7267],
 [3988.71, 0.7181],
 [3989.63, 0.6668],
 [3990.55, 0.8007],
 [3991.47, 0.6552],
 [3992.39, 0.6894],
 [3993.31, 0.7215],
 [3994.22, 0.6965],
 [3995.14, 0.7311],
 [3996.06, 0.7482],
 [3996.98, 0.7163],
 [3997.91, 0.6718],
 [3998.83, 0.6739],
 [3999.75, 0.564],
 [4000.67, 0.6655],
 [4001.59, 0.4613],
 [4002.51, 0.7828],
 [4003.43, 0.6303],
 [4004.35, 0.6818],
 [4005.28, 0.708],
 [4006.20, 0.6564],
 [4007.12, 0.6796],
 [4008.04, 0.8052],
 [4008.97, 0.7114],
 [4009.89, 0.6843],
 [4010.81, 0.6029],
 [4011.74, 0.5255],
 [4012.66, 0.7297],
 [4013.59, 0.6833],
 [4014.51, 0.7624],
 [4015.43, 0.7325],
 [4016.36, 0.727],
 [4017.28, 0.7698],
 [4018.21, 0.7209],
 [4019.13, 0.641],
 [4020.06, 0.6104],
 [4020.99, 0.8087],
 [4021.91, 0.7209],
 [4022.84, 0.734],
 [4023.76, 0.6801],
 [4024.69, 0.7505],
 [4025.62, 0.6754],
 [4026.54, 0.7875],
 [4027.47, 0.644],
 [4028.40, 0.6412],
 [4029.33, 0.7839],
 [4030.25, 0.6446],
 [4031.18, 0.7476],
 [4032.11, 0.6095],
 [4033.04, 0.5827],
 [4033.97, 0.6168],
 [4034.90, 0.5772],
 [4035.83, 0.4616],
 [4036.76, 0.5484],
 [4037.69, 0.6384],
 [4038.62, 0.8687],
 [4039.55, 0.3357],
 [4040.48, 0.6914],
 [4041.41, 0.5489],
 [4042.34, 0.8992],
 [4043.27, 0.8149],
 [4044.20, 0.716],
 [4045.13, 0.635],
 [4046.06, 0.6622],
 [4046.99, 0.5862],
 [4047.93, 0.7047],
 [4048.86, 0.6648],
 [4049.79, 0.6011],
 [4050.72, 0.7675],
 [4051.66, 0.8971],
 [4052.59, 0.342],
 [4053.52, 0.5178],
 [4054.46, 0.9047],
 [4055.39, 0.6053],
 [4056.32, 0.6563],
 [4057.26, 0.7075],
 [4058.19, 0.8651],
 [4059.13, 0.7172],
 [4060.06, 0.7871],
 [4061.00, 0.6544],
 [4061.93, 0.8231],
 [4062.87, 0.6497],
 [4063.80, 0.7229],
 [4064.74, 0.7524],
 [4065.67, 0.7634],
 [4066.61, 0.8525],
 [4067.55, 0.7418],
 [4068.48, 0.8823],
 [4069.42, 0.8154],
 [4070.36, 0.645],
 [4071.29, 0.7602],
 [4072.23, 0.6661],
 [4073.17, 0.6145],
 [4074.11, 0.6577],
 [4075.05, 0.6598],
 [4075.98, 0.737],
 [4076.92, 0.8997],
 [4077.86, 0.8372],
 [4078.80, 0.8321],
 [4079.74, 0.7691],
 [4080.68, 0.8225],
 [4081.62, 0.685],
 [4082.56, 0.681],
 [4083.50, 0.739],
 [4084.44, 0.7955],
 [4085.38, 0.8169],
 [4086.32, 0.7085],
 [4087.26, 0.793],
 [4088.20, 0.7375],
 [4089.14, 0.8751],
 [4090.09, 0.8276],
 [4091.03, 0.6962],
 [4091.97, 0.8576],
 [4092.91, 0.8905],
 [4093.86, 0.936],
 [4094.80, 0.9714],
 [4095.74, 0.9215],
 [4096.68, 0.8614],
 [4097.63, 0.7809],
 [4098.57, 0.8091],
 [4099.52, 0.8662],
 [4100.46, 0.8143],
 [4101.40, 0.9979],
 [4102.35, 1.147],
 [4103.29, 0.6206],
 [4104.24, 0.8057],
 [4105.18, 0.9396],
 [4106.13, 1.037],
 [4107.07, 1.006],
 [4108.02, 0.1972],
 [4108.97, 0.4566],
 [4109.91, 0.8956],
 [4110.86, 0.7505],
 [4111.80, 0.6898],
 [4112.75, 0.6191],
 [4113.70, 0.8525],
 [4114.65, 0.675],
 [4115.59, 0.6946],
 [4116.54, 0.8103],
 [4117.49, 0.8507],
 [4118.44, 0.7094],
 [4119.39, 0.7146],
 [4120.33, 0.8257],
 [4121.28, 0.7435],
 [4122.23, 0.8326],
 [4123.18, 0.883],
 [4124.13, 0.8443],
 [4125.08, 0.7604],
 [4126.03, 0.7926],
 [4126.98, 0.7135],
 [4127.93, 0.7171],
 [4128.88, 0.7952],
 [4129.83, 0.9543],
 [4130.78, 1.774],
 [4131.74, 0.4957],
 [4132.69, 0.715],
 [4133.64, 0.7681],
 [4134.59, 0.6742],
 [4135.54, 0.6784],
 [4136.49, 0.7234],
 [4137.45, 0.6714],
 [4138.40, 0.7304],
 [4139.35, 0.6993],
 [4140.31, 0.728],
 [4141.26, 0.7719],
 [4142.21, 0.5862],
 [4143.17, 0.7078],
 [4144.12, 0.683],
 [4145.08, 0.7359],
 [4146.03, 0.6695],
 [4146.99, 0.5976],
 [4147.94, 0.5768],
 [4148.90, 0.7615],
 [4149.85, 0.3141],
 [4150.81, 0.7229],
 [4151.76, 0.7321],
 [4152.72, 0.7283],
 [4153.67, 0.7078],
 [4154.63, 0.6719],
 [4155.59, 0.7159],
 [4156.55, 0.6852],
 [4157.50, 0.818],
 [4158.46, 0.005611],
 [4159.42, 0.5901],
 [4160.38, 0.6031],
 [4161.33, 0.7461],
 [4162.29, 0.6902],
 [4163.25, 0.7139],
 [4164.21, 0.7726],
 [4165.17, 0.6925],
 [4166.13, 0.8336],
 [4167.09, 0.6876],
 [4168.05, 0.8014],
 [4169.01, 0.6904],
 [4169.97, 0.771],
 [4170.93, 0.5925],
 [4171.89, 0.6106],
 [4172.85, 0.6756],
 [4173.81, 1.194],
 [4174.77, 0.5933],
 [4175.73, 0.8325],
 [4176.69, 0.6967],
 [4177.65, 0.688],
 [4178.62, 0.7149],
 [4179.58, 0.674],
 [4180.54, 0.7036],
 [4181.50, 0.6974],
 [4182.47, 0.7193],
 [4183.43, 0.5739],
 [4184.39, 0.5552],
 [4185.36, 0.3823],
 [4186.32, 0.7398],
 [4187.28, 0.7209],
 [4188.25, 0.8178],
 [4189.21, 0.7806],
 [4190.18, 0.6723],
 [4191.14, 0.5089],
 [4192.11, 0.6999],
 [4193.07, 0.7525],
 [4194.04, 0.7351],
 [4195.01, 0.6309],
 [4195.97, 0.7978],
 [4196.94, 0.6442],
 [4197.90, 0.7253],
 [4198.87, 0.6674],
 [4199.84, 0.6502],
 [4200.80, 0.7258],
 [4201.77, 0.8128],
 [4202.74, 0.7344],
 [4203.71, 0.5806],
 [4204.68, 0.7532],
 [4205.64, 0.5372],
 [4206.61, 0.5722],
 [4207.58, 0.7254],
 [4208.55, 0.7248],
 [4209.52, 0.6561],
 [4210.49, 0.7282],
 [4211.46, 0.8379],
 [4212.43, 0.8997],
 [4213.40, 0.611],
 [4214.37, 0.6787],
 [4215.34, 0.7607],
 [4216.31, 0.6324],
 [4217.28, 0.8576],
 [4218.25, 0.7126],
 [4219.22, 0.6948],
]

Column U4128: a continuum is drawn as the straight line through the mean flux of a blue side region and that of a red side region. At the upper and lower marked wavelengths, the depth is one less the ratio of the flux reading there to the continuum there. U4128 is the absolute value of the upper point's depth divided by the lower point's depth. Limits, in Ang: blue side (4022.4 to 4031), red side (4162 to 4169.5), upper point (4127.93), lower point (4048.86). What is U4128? 0.2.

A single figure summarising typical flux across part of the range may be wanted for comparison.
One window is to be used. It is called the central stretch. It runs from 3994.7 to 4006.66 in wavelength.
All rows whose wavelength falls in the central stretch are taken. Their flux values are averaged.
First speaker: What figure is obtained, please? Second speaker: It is 0.67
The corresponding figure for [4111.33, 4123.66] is 0.76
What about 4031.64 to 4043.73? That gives 0.63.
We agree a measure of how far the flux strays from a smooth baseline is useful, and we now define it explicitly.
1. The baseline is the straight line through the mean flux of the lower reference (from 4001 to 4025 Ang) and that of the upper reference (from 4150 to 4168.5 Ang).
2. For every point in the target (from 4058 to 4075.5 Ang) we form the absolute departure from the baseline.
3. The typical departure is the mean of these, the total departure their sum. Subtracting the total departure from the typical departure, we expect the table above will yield -1.4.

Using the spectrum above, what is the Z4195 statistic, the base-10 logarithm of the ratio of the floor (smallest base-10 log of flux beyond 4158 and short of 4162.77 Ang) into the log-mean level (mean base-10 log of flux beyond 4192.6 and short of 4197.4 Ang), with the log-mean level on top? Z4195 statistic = -1.2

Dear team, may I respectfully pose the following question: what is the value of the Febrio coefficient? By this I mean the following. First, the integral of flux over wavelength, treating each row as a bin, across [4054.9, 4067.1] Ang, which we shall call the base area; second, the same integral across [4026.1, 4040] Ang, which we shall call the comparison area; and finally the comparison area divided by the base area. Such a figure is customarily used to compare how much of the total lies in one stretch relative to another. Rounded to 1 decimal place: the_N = 1.0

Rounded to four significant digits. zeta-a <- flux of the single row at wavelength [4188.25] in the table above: 0.8178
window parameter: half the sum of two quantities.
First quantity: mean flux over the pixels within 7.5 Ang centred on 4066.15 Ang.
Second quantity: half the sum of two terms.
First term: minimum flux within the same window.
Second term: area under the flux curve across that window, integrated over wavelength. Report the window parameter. 2.00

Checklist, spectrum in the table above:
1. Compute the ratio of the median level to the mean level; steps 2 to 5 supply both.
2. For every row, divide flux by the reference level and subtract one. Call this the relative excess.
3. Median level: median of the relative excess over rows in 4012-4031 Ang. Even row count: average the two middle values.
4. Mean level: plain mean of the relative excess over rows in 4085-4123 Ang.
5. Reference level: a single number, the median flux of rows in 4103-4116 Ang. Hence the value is 0.0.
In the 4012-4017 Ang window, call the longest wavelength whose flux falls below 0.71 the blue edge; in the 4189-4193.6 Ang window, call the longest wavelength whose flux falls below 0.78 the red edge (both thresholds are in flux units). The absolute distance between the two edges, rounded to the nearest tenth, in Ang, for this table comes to 179.5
